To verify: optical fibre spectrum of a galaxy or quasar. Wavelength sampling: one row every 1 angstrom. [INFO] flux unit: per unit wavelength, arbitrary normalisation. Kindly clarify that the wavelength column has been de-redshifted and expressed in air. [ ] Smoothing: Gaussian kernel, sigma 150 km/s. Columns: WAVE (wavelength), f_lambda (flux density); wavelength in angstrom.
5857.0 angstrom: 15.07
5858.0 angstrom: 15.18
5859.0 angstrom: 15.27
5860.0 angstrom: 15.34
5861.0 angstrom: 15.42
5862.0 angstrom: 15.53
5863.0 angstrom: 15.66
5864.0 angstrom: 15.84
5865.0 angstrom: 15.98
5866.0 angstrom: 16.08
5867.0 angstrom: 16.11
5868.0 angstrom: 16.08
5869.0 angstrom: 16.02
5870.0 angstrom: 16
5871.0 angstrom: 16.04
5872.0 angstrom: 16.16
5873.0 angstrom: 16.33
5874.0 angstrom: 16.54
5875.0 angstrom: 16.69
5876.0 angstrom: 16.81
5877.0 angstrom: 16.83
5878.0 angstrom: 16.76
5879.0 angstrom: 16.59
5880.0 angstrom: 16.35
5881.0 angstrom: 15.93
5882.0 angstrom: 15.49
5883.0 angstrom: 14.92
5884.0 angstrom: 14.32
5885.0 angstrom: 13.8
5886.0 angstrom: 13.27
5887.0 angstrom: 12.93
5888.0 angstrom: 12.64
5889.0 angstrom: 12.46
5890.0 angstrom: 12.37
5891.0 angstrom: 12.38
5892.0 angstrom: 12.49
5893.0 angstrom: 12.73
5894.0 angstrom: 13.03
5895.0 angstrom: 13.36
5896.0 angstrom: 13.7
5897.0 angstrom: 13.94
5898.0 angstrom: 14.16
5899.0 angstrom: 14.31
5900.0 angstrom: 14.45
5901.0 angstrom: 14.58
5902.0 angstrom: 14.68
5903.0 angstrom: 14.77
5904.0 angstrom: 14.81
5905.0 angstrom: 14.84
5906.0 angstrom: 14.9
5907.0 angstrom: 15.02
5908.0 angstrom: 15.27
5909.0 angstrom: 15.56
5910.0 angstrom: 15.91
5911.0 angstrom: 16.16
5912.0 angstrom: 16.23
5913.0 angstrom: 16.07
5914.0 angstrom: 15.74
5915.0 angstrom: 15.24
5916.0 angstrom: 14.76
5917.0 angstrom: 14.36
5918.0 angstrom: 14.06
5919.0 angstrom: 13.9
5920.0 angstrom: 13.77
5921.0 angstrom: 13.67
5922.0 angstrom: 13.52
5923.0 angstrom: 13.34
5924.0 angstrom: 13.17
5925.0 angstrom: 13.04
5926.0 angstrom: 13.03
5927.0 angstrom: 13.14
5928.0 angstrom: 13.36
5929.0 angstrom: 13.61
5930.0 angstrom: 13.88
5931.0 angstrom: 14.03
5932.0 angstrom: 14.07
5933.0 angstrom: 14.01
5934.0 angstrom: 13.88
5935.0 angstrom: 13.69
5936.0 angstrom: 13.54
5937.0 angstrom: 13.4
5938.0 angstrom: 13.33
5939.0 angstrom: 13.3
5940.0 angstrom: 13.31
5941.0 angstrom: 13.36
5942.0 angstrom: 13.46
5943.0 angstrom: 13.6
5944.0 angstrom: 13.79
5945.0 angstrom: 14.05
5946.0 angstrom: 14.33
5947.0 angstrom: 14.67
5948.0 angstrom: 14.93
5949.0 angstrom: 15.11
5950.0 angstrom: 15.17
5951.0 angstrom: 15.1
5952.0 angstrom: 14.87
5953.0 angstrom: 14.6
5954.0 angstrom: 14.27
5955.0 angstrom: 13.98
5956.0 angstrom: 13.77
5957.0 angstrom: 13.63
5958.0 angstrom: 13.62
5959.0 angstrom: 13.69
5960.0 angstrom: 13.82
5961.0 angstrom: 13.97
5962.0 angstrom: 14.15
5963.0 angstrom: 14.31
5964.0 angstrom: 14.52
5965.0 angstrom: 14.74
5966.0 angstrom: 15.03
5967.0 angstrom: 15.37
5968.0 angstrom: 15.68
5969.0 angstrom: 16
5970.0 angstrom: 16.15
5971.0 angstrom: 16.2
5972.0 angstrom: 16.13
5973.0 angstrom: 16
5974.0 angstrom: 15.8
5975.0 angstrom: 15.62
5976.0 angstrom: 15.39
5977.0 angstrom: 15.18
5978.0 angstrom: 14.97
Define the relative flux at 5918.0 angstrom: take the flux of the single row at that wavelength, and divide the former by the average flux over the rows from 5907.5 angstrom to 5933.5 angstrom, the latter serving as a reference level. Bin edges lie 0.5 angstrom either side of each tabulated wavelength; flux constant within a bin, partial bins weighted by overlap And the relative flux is 0.98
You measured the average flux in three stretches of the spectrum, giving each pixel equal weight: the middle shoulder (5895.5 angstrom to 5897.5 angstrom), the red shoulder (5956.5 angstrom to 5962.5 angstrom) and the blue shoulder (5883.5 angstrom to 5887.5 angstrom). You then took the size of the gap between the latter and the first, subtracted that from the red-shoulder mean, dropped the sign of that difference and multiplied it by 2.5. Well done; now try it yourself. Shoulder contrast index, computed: 34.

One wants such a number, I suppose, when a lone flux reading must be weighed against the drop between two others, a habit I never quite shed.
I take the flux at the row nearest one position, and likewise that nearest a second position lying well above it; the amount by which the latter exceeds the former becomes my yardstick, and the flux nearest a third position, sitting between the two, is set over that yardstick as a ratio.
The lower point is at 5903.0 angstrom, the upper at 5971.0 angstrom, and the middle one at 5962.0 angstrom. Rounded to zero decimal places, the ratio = 10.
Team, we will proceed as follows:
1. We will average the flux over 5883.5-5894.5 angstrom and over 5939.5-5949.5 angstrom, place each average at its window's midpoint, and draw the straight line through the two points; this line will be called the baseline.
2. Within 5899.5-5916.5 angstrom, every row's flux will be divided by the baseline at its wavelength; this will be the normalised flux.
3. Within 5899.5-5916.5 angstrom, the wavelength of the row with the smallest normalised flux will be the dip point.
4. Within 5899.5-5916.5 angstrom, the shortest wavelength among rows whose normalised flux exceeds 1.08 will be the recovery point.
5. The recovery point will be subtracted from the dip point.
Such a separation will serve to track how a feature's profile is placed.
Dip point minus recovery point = 16 angstrom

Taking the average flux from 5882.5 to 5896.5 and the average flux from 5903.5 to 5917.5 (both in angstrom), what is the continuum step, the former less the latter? -2.2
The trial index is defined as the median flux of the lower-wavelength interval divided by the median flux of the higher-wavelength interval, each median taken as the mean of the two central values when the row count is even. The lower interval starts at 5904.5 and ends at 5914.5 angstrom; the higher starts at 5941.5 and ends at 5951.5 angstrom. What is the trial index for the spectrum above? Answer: 1.08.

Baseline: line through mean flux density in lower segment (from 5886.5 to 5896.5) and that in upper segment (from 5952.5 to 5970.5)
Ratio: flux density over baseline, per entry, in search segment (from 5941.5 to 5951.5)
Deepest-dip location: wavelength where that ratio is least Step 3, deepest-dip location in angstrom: 5942.0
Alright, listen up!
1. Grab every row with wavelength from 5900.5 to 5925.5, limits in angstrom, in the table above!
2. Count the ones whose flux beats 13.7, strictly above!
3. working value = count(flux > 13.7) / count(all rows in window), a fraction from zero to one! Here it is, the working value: 0.80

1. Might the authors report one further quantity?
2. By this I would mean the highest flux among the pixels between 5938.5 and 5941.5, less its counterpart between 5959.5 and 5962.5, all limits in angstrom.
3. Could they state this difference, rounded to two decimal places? -0.79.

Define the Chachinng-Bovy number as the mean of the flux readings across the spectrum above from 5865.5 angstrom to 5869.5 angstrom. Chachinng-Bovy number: 16.1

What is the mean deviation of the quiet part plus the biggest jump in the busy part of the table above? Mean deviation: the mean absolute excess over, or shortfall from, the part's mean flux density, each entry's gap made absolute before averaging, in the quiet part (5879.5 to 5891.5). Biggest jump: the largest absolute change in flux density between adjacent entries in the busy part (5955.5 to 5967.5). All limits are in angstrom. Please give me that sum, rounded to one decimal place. 1.6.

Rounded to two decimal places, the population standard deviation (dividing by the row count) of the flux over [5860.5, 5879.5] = 0.41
